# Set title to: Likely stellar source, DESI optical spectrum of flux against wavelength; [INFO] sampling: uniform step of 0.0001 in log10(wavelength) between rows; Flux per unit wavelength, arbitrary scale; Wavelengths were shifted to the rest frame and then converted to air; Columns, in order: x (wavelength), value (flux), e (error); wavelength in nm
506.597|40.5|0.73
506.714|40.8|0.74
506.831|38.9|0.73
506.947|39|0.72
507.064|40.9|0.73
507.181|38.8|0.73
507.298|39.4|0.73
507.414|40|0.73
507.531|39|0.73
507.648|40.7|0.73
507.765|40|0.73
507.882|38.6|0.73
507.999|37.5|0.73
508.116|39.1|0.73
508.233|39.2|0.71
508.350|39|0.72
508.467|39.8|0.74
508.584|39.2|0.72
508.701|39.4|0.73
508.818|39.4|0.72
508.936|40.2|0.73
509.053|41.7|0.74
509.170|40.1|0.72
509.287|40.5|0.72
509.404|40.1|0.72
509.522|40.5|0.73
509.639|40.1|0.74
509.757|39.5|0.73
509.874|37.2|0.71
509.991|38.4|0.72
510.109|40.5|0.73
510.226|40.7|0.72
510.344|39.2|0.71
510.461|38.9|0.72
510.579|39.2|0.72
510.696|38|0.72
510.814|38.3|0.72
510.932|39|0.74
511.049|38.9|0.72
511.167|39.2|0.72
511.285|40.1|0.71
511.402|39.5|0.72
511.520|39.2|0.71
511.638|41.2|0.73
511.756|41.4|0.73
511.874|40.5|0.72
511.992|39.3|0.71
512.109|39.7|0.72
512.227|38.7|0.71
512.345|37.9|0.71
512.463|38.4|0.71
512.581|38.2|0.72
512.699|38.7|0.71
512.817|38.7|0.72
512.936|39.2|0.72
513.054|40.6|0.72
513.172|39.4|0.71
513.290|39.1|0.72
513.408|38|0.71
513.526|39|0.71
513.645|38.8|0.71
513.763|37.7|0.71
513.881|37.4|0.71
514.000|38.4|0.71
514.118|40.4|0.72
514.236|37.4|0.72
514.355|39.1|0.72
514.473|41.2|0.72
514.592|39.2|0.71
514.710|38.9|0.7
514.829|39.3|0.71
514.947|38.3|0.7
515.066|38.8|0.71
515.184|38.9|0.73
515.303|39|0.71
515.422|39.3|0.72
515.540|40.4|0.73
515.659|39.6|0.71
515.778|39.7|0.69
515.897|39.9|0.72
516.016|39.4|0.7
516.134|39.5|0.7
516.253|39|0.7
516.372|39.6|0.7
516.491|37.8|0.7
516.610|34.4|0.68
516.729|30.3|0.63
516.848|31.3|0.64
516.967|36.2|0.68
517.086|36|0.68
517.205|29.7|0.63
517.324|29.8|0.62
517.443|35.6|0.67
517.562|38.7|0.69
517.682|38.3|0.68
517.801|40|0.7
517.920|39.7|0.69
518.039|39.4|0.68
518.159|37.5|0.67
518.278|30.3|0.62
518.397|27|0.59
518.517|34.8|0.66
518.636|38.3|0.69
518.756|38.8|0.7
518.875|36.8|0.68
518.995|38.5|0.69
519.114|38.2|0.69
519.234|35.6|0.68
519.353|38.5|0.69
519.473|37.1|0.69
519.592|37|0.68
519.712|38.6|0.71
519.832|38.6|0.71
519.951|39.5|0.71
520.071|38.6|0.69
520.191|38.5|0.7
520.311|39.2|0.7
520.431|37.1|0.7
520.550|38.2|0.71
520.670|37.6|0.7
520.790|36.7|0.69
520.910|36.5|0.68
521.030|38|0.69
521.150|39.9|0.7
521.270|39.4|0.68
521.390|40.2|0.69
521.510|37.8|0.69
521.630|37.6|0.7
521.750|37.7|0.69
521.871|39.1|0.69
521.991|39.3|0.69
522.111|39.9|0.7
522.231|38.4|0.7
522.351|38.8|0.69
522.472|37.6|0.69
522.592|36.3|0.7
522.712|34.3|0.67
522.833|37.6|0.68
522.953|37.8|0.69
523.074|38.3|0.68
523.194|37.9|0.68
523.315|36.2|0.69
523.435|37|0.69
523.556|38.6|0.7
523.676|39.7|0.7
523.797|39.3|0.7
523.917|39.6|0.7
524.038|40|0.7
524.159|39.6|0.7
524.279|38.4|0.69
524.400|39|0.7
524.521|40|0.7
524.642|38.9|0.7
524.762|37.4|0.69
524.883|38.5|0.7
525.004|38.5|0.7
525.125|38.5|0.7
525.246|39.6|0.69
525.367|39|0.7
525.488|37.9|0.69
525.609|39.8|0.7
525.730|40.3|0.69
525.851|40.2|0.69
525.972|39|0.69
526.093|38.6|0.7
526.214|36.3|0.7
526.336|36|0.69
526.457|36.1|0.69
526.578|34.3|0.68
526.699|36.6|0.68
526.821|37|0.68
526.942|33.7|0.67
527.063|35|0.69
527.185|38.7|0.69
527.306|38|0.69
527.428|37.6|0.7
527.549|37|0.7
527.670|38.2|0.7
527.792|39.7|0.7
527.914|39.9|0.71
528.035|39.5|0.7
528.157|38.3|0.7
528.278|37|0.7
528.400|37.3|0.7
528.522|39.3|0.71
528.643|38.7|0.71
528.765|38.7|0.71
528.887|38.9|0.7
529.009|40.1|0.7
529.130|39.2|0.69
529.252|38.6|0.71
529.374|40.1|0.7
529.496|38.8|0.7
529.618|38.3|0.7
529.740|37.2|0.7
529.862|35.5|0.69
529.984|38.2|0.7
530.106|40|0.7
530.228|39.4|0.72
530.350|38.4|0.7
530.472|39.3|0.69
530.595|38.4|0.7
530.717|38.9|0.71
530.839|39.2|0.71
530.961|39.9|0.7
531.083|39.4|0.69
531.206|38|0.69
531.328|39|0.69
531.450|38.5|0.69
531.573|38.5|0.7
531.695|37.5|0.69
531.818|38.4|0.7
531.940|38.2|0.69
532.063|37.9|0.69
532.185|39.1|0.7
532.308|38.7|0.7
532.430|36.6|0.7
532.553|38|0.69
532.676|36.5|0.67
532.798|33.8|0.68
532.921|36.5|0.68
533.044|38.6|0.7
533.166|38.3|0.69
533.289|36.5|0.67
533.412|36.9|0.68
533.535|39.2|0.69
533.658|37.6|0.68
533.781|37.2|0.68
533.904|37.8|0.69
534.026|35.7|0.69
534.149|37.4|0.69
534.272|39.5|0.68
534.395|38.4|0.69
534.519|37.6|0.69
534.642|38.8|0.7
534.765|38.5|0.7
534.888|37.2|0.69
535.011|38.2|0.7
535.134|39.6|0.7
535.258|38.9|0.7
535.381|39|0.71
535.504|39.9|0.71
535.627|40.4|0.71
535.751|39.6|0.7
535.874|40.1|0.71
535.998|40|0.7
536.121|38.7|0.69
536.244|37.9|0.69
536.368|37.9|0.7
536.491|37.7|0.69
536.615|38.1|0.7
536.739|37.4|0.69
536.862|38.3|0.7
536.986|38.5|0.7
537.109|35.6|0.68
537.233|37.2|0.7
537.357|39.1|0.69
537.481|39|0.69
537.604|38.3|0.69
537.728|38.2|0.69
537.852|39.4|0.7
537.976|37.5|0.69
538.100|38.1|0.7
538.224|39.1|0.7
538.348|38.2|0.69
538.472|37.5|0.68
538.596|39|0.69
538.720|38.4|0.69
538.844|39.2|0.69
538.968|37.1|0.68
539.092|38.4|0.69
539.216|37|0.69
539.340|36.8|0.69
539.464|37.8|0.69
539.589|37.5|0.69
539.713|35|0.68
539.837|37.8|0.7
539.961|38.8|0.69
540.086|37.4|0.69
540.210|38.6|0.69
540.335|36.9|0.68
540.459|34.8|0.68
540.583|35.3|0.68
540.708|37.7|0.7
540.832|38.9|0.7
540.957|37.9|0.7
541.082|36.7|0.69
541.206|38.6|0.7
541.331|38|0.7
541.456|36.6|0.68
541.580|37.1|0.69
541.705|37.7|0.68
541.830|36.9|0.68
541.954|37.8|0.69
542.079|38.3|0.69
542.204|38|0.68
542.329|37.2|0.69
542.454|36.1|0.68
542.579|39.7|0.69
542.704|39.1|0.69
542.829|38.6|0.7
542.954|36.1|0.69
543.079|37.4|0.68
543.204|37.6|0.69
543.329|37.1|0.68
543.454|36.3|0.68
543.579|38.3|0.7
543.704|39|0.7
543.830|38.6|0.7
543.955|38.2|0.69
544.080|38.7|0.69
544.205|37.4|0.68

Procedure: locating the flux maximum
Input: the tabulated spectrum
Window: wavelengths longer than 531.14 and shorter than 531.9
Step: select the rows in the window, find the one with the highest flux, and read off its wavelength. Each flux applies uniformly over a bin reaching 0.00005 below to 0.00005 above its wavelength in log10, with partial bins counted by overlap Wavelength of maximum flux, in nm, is 531.328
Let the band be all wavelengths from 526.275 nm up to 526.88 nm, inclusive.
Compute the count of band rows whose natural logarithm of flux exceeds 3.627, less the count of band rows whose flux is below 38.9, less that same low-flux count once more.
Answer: -10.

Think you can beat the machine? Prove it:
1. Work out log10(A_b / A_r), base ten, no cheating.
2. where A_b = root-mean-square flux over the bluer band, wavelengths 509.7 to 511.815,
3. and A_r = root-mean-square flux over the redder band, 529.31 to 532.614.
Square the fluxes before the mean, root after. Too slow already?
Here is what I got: 0.010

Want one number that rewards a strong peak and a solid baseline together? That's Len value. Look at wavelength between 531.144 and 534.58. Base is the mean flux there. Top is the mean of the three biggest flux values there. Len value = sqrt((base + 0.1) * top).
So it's 38.5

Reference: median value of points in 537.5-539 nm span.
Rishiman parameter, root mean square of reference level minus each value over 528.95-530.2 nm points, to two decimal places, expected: 1.41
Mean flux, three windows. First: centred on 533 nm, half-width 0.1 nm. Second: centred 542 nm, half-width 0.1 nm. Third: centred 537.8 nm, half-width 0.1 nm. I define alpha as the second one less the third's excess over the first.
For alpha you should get 36.8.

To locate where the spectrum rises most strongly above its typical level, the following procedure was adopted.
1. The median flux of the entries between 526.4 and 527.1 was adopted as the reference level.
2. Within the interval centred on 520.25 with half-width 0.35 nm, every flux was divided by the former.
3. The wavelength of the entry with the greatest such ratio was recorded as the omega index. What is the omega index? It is 519.951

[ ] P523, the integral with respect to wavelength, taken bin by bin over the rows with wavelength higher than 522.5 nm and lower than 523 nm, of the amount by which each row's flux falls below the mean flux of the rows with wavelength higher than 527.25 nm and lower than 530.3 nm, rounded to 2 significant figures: 1.0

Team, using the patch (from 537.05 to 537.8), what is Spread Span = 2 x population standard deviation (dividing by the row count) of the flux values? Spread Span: 2.4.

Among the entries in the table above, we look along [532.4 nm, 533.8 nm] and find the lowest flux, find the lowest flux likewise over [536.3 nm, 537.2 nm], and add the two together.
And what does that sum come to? 69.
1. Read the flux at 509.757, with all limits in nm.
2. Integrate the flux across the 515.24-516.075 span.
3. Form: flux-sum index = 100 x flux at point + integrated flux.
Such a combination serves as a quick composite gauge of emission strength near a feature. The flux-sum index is 3983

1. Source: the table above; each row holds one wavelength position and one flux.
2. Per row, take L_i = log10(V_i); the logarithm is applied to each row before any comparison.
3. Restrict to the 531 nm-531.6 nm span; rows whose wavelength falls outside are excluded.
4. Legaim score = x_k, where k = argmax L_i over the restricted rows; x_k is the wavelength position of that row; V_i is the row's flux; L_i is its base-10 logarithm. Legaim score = 531.083 nm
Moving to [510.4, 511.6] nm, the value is 511.285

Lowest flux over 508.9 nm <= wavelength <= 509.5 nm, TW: 40.1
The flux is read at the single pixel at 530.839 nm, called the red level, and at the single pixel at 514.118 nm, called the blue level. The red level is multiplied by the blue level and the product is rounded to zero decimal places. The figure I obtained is 1584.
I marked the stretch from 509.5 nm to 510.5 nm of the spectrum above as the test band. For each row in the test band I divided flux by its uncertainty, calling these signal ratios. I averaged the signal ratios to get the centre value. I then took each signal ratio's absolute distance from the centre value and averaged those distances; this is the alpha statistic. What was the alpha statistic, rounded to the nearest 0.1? 1.0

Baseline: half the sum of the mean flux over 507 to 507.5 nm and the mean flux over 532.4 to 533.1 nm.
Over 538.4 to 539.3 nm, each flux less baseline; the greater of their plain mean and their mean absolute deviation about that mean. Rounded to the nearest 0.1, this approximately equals 0.8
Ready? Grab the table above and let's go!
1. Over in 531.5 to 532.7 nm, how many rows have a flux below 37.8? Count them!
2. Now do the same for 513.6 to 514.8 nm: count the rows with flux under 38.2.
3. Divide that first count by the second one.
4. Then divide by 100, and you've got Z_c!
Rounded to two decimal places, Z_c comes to 0.01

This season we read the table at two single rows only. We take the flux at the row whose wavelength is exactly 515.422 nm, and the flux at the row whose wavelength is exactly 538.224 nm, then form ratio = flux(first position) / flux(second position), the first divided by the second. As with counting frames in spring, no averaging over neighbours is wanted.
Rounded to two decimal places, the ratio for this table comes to 1.01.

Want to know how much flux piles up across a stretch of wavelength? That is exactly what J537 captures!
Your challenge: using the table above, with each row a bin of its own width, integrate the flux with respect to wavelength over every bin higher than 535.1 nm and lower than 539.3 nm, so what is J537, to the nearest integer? 162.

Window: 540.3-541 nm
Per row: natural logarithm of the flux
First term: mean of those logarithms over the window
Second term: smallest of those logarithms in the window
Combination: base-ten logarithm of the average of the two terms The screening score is 0.554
